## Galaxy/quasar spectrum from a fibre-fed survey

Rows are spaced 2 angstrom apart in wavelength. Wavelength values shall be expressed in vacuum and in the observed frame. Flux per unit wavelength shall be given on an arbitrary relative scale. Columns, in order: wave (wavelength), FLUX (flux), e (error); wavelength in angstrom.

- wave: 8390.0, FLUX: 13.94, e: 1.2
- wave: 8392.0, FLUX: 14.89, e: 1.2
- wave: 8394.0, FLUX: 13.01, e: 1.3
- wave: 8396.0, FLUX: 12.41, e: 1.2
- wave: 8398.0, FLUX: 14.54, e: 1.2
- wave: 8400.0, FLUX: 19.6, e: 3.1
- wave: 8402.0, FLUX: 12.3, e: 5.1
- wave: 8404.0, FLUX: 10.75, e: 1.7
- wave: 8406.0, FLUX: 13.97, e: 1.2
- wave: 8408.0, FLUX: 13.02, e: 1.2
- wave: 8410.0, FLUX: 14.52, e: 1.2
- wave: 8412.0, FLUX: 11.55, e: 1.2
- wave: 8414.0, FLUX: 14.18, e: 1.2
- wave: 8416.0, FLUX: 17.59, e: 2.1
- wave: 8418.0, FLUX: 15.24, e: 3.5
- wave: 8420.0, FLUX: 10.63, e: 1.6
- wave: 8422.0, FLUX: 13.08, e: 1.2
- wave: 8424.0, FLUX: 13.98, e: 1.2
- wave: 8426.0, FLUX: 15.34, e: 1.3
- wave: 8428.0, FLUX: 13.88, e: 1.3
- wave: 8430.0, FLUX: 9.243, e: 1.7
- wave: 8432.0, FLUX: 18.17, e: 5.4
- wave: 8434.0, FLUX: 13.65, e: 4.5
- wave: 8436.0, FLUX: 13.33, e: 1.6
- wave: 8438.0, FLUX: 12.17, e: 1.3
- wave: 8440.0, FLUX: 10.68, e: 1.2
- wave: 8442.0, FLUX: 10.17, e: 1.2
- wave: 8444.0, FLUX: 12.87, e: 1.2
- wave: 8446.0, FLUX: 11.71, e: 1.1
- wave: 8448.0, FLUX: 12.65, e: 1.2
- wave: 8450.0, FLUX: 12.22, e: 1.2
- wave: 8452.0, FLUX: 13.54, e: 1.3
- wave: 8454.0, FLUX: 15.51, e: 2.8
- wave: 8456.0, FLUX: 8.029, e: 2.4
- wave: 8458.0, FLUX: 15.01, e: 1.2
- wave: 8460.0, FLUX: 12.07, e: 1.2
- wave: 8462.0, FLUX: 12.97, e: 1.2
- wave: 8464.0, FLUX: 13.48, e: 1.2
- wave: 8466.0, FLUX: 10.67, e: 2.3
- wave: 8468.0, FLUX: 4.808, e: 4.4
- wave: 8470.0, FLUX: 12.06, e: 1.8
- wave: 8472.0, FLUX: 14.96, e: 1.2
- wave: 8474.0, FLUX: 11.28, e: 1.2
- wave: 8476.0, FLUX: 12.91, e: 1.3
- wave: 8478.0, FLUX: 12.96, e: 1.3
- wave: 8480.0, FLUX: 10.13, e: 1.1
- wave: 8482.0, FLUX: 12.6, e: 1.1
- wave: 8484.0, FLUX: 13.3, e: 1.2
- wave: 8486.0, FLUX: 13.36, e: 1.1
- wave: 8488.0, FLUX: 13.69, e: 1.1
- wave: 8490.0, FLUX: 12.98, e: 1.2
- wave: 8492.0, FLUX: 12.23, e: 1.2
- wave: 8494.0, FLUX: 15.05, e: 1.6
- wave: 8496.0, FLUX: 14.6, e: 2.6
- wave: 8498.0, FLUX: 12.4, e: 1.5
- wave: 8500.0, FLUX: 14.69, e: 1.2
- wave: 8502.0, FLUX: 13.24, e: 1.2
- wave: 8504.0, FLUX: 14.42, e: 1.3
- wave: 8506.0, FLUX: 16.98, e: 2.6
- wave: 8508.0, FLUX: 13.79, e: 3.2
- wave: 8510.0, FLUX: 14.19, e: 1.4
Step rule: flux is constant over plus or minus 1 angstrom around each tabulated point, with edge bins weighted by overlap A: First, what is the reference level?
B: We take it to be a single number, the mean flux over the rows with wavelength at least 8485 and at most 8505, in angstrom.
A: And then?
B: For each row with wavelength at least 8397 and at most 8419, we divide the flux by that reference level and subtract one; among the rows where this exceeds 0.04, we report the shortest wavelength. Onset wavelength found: 8398.0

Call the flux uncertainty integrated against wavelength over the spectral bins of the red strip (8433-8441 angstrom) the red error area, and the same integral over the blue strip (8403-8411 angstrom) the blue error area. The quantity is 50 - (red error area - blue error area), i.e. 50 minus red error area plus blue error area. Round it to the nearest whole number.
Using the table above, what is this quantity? 43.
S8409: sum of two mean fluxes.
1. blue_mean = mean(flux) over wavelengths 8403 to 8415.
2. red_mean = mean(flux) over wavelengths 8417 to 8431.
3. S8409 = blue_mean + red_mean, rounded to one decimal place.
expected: 26.1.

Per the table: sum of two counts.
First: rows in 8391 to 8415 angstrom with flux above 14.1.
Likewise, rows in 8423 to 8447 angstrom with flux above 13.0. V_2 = 11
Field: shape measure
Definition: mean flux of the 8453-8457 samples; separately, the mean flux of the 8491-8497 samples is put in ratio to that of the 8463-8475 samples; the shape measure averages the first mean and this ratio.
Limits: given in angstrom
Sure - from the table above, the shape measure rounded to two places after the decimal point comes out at 6.51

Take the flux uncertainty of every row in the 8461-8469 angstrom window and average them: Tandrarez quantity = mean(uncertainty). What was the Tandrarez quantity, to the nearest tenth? 2.3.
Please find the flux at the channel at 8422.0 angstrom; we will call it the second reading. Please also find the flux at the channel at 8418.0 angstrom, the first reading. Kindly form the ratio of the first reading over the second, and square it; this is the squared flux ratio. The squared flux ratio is 1.4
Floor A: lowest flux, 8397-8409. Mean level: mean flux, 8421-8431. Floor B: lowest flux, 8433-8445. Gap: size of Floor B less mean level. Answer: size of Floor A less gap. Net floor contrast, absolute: 7.8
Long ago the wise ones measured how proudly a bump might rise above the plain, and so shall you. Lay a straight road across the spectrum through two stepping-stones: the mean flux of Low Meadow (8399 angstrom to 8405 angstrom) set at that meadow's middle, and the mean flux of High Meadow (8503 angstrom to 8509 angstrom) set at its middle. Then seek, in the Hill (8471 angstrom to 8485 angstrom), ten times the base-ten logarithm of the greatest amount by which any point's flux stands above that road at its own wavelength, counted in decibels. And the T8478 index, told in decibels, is -8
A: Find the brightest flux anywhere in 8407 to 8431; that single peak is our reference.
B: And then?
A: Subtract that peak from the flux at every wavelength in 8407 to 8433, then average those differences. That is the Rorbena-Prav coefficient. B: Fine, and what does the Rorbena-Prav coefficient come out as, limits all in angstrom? -3.7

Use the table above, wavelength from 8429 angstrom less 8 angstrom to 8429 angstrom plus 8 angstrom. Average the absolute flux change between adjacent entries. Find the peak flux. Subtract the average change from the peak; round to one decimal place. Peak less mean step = 15.0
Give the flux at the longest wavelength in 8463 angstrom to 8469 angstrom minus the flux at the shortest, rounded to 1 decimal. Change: -8.7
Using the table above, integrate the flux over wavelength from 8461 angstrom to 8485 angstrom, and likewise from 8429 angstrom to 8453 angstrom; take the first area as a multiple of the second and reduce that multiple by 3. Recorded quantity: -2.06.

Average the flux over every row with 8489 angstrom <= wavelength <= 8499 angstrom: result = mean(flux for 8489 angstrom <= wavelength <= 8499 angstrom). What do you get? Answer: 13.5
